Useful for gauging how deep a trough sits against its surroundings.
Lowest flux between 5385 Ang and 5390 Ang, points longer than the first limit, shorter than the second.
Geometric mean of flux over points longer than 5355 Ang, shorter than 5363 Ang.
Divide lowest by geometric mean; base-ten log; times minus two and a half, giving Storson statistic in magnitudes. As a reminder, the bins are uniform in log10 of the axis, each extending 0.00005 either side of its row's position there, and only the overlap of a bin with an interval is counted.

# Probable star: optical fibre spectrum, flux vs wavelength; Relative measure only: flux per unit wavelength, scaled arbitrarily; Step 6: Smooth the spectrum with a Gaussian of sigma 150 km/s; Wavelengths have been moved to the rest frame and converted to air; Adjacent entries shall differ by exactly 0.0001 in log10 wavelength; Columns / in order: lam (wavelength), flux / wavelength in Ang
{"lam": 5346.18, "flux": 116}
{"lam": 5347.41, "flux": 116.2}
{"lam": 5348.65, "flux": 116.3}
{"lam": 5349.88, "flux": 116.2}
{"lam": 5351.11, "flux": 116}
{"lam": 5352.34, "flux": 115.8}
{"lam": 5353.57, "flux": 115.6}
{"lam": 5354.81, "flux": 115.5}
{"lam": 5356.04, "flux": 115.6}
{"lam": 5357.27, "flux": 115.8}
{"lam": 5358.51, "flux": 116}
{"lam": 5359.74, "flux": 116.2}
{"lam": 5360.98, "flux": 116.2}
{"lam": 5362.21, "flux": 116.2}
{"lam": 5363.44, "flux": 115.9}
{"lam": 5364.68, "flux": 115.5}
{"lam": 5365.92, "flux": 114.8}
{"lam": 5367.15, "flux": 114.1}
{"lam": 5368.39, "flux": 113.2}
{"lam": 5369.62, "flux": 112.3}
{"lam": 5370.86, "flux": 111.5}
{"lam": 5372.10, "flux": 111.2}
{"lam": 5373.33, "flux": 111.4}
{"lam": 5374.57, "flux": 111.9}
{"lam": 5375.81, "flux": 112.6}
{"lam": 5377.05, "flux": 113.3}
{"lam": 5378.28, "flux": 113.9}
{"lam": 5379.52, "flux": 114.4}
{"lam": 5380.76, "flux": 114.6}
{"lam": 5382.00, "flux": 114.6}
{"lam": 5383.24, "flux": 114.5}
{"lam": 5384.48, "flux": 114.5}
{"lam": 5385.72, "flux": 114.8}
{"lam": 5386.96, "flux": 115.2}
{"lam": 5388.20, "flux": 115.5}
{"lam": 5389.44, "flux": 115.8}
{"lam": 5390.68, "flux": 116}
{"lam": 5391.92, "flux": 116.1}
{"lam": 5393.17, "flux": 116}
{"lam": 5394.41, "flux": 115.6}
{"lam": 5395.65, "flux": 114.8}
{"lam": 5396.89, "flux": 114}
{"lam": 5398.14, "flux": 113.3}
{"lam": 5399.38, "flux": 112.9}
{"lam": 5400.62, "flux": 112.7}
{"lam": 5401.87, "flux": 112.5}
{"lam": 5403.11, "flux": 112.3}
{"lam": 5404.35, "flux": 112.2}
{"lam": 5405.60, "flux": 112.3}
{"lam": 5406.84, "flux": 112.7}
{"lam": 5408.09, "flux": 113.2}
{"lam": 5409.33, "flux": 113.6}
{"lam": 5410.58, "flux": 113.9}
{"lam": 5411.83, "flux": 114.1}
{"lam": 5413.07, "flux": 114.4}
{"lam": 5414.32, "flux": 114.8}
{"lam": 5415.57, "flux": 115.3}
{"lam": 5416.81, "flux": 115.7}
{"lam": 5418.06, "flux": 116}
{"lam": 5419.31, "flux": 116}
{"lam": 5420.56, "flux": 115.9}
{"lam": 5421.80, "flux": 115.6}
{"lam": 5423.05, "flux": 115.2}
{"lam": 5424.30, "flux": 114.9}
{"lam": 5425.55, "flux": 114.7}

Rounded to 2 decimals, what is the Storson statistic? 0.01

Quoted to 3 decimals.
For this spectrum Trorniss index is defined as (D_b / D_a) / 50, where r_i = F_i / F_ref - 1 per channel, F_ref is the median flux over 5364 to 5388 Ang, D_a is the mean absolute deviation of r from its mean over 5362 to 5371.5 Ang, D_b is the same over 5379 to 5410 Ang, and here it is 0.016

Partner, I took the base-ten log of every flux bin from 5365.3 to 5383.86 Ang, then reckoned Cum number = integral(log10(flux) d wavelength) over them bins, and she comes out 38.13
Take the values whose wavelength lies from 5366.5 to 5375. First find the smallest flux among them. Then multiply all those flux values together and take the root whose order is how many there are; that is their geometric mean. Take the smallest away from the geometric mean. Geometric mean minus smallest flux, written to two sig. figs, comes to 1.0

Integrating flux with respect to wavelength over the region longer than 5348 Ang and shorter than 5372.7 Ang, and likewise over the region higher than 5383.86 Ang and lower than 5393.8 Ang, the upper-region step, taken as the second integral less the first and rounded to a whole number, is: -1692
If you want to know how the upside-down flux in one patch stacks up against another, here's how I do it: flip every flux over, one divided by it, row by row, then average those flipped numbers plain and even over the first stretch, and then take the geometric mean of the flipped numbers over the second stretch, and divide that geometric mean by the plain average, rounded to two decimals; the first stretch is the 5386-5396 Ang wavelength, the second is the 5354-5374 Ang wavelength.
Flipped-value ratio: 1.01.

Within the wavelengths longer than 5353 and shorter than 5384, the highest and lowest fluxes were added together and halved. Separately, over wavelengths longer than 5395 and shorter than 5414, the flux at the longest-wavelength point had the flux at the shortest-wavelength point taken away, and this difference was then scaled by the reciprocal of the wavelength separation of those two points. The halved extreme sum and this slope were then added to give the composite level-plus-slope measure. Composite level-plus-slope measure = 114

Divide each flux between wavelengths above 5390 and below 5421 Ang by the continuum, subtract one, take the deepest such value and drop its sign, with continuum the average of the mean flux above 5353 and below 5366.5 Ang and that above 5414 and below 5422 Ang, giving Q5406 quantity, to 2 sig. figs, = 0.030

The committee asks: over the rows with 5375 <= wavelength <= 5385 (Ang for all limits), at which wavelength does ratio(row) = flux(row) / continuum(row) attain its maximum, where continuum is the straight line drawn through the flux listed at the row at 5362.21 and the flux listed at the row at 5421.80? 5382.00 Ang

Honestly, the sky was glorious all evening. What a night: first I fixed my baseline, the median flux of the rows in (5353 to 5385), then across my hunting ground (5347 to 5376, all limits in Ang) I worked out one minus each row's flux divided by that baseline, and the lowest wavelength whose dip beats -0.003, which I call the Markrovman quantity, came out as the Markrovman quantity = 5365.92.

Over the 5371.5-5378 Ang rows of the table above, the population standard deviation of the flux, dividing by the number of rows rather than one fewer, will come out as 0.8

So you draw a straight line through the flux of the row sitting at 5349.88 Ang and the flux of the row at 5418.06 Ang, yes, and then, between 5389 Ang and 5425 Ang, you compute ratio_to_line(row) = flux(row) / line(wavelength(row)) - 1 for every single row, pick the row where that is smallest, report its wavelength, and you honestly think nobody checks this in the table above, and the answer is 5404.35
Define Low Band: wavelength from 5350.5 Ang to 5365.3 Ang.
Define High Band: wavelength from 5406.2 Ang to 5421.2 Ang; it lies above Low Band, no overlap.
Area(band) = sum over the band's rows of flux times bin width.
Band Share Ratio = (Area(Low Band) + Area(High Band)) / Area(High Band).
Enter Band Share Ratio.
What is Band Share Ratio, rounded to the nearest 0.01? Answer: 2.00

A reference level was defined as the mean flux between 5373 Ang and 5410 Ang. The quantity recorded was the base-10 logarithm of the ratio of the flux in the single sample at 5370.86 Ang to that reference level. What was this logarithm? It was -0.0093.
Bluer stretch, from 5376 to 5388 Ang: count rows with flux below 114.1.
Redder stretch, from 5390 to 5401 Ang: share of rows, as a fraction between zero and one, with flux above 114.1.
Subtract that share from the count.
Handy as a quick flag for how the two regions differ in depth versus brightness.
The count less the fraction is 1.4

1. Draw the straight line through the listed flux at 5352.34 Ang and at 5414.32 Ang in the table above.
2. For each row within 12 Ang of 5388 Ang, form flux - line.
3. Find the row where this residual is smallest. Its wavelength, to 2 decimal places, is 5399.38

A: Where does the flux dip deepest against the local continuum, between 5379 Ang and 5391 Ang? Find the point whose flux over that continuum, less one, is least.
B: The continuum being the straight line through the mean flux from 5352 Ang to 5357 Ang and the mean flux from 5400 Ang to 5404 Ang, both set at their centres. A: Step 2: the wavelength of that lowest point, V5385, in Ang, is 5379.52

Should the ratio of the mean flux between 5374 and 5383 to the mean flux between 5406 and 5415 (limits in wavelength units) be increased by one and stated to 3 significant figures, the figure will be 2.00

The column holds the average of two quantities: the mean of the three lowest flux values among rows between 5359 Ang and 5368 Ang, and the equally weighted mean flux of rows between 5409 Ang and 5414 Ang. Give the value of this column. 114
